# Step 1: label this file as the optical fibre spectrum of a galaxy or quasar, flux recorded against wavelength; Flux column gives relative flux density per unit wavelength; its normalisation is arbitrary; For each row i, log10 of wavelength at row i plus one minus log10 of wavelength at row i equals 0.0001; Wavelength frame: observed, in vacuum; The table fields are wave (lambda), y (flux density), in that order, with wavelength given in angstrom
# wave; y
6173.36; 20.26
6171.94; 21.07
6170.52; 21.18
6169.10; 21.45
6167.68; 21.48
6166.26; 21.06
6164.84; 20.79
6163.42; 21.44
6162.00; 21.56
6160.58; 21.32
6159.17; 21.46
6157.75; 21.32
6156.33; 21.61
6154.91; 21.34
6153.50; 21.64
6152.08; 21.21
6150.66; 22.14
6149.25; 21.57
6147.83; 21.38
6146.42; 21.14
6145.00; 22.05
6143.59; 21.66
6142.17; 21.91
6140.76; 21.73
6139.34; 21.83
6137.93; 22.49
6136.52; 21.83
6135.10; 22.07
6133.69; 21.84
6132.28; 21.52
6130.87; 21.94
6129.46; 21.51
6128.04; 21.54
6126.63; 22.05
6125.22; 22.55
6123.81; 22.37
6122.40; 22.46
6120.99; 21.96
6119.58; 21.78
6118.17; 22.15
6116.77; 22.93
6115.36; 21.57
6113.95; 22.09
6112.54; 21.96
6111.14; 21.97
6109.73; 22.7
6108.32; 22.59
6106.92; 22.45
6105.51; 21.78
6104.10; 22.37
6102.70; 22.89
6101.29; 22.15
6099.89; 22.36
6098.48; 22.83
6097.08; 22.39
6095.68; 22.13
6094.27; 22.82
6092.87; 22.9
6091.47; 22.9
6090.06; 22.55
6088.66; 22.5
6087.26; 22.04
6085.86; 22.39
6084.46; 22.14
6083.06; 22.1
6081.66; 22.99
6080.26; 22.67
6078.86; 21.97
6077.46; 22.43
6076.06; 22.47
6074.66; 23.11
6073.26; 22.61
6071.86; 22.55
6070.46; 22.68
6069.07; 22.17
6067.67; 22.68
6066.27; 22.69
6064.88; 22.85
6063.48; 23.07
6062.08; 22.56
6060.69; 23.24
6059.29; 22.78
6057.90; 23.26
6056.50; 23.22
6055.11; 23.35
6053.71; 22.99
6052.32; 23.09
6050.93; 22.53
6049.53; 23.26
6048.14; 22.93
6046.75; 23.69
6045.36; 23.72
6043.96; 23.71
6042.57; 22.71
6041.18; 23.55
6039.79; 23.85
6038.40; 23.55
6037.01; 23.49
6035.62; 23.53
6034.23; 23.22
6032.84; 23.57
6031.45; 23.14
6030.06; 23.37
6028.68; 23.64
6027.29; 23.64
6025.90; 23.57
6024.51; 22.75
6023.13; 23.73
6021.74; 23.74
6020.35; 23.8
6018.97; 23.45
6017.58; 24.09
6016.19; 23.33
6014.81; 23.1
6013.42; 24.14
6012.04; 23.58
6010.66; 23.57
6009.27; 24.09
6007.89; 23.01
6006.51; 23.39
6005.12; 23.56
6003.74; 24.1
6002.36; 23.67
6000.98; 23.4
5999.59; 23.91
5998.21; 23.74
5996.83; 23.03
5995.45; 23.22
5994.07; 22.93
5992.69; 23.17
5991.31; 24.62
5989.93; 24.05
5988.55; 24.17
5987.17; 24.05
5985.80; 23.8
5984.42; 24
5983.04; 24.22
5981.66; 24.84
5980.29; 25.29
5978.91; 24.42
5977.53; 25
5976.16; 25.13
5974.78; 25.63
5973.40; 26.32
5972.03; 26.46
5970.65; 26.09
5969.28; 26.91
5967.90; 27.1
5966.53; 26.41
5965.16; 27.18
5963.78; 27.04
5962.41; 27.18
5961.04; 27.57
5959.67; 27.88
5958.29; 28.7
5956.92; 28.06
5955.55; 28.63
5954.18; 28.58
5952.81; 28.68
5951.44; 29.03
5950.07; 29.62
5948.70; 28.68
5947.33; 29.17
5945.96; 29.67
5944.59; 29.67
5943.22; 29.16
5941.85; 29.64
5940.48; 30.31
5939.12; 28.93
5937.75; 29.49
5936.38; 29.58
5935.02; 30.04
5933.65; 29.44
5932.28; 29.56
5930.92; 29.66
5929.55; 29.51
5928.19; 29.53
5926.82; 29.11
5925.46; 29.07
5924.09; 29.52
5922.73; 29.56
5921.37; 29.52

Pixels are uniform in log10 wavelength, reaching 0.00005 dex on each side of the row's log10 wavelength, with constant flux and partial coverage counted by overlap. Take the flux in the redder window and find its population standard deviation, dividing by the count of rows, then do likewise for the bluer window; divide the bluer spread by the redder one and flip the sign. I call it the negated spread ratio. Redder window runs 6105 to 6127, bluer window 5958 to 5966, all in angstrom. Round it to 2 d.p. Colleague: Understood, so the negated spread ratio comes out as -1.55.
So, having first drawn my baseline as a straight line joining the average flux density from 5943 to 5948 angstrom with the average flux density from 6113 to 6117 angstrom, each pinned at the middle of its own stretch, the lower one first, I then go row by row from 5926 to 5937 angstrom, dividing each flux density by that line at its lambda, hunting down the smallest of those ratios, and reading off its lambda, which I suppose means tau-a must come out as 5926.82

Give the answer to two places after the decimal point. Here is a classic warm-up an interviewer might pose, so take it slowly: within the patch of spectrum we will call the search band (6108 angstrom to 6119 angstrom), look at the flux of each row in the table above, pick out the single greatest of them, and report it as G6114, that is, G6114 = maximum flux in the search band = 22.93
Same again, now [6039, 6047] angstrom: 23.85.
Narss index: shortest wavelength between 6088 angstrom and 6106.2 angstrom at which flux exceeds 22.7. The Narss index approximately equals 6091.47 angstrom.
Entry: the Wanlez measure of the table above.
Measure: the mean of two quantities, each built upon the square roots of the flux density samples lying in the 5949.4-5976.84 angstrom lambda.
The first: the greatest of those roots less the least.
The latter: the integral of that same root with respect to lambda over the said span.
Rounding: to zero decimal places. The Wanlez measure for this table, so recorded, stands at 72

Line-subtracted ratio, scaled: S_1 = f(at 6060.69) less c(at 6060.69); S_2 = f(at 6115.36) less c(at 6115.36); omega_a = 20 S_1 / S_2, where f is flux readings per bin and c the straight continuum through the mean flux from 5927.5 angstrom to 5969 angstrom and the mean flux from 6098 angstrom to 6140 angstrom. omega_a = 33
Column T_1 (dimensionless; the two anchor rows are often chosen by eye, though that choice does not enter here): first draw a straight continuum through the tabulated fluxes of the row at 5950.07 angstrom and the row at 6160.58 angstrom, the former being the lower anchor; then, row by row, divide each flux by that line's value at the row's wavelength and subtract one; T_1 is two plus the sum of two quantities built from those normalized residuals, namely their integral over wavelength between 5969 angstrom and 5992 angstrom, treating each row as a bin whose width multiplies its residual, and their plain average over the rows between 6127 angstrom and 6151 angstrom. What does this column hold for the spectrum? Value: -0.8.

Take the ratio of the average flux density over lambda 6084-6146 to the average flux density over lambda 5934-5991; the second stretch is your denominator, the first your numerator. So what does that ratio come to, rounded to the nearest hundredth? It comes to 0.82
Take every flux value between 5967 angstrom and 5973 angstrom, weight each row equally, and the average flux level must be 26.6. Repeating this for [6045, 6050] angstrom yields 23.4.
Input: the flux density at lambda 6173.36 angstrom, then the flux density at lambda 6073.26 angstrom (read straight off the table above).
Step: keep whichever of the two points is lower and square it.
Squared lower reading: 410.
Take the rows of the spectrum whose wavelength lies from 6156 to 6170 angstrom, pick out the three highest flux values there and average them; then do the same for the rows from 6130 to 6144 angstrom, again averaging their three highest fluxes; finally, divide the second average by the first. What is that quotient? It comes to 1.03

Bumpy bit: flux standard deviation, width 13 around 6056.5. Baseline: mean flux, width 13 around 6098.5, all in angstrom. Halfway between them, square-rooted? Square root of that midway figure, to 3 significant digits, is 3.38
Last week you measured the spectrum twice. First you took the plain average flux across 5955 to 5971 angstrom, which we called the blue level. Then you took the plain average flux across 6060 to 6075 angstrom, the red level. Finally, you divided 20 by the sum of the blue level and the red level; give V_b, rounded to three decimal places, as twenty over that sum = 0.399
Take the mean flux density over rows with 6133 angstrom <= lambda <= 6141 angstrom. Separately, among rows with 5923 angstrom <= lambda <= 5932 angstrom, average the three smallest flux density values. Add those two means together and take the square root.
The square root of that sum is 7.16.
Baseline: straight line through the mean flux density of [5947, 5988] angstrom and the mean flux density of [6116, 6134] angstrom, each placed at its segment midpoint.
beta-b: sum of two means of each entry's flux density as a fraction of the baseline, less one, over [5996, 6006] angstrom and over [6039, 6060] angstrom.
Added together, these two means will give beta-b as -0.12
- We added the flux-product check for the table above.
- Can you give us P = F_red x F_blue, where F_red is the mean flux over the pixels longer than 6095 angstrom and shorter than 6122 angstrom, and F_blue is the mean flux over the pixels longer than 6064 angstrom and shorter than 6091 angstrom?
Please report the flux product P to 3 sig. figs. 501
